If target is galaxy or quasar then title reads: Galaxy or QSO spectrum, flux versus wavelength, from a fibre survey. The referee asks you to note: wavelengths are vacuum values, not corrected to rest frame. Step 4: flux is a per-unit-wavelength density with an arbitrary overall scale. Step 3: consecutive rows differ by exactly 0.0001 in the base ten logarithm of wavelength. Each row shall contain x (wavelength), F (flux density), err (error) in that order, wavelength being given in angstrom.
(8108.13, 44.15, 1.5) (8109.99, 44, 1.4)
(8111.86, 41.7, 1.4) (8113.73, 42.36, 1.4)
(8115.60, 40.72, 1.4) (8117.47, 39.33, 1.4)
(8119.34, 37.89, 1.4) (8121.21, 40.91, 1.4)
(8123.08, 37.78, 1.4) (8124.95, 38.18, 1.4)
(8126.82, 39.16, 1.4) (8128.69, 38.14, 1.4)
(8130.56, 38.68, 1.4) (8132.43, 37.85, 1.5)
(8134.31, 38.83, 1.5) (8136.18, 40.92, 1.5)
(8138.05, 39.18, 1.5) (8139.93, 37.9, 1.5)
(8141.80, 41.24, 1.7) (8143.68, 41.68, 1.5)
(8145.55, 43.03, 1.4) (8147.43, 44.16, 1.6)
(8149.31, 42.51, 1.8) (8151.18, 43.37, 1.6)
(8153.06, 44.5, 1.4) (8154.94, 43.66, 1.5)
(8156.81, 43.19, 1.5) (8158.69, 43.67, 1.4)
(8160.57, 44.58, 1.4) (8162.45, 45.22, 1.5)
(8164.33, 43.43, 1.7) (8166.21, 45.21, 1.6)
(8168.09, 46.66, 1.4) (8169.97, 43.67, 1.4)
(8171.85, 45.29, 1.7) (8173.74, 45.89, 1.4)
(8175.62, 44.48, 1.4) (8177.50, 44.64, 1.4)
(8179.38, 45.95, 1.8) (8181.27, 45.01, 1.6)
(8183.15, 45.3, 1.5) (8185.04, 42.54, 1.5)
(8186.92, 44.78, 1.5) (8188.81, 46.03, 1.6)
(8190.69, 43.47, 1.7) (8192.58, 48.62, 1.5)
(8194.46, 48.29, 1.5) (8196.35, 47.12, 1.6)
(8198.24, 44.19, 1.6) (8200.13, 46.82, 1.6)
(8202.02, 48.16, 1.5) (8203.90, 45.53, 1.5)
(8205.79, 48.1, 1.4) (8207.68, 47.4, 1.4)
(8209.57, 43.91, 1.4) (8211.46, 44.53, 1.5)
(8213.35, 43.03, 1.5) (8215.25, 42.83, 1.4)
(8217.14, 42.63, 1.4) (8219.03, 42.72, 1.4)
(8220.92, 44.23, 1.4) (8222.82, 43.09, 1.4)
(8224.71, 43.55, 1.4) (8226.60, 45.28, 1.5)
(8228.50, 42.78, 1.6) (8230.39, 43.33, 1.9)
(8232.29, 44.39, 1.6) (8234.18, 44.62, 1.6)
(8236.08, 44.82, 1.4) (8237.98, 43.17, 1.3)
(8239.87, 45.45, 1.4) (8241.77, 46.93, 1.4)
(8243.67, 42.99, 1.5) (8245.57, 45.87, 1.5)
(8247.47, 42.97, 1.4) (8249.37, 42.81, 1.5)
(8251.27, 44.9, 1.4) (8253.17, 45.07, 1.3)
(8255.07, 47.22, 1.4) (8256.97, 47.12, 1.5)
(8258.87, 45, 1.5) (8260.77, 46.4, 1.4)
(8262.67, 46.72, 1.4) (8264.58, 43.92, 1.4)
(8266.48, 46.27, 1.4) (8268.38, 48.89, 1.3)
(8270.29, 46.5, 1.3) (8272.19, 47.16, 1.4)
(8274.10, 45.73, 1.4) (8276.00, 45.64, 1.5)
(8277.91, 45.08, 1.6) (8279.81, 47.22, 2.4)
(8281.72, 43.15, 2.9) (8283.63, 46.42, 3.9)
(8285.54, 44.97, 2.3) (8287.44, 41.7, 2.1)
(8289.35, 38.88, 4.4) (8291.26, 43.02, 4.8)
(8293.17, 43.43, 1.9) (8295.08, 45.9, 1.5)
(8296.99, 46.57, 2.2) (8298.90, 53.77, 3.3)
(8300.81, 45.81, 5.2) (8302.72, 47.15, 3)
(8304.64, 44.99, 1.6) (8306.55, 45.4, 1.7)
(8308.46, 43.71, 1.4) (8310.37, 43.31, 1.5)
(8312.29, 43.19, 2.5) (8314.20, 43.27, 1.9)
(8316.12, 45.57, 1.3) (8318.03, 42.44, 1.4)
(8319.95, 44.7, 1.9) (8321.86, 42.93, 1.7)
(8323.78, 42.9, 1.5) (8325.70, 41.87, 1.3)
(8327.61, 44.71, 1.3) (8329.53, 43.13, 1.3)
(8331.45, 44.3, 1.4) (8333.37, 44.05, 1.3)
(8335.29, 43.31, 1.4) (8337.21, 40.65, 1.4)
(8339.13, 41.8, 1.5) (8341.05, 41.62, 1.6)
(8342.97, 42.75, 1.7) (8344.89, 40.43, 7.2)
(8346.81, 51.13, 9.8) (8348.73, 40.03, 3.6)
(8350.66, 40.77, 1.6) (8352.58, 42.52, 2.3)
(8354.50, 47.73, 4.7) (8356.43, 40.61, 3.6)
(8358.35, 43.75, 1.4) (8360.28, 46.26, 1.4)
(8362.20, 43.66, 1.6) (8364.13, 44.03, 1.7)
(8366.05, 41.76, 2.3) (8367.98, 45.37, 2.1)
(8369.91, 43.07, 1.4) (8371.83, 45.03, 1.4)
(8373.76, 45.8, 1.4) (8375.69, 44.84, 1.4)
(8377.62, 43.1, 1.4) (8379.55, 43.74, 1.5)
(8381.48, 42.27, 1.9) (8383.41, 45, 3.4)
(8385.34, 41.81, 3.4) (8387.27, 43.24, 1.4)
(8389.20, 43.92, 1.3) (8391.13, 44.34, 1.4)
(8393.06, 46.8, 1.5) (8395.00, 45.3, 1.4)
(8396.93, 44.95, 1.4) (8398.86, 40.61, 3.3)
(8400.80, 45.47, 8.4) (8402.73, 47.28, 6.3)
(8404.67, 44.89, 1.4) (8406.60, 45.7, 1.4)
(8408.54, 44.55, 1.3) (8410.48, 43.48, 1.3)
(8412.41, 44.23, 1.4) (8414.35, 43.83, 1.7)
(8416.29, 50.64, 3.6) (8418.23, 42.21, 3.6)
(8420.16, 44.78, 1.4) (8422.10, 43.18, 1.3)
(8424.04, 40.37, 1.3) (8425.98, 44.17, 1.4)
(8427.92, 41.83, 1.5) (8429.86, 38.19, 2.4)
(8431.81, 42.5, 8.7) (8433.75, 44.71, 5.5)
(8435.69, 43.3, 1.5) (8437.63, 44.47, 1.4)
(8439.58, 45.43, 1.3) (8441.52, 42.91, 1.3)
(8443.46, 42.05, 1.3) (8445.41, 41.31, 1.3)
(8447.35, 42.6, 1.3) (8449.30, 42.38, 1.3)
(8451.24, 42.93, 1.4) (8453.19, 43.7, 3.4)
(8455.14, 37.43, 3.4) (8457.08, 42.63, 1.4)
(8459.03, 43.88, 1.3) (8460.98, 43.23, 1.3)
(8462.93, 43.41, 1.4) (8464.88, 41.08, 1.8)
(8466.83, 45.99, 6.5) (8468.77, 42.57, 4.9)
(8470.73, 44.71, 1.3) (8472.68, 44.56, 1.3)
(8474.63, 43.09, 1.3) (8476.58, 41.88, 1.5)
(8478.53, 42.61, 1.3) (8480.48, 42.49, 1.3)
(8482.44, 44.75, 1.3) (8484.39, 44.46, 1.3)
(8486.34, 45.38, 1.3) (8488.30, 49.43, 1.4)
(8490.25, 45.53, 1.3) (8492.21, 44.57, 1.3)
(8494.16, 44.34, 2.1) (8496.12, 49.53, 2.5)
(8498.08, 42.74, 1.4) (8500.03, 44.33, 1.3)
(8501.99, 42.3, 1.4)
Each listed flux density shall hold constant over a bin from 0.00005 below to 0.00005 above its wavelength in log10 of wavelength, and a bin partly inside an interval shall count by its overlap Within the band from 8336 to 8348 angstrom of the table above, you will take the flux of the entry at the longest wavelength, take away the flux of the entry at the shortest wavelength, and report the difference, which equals 10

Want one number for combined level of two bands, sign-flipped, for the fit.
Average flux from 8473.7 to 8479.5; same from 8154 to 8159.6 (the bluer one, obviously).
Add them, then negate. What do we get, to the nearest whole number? -86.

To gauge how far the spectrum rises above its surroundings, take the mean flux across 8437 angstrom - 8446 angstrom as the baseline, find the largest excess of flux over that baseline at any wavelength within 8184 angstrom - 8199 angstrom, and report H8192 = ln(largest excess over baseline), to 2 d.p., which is 1.68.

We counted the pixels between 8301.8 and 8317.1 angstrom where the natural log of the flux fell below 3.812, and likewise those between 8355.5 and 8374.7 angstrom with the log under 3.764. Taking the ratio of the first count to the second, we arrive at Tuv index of 1.7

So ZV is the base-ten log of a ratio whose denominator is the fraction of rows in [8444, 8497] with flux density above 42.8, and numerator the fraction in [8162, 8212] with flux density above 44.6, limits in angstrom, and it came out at 0.0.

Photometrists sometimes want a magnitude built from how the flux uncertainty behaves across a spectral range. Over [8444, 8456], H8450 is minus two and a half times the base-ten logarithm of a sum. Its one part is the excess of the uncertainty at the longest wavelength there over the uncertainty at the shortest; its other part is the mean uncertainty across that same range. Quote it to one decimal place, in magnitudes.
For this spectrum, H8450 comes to -1.5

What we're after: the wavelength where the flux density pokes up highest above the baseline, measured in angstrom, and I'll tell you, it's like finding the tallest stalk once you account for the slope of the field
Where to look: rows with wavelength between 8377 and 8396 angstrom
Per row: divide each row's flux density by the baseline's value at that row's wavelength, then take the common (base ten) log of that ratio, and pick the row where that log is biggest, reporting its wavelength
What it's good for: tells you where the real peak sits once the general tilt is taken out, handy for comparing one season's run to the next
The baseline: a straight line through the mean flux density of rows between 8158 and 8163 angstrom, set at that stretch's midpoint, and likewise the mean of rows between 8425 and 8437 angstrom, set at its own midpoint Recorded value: 8393.06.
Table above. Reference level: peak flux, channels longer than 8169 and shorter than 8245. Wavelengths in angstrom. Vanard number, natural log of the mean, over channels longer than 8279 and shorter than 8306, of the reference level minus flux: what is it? 1.2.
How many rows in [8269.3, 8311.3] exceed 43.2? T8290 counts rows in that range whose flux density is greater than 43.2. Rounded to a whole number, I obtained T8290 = 18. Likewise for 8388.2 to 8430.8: 16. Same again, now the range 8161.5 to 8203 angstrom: 21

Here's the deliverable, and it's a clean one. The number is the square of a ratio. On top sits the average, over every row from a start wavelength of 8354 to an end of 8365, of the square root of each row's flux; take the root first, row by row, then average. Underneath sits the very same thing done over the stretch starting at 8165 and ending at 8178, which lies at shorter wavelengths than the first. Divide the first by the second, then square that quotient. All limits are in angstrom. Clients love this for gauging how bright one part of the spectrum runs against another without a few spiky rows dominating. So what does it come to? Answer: 0.98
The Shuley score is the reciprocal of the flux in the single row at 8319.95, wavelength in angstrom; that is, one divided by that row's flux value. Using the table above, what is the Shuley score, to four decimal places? 0.0224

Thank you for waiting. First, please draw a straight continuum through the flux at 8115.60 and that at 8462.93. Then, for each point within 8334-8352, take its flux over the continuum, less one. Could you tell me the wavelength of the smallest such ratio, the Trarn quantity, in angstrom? 8348.73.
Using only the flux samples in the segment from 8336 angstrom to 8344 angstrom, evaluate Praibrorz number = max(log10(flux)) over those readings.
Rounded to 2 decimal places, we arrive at 1.63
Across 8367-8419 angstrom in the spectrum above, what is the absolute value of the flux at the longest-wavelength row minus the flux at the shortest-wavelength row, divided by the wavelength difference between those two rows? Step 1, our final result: 0.06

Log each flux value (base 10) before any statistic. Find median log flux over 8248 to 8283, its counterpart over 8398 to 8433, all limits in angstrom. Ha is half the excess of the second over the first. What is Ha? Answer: -0.010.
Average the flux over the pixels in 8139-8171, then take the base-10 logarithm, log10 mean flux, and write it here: 1.64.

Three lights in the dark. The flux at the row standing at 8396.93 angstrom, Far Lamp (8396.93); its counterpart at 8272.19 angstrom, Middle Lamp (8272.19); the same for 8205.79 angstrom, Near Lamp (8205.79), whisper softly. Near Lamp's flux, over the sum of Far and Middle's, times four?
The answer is 2.09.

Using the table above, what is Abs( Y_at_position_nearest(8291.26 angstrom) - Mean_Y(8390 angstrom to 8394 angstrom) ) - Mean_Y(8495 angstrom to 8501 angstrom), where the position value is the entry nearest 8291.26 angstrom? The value -43.0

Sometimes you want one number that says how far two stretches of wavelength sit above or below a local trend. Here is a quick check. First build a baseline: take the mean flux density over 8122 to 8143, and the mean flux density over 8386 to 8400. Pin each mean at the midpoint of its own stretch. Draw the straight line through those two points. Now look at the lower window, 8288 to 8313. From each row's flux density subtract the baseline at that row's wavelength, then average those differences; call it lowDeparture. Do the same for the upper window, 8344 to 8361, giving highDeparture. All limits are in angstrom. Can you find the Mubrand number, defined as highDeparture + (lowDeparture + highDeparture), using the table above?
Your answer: 3.4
